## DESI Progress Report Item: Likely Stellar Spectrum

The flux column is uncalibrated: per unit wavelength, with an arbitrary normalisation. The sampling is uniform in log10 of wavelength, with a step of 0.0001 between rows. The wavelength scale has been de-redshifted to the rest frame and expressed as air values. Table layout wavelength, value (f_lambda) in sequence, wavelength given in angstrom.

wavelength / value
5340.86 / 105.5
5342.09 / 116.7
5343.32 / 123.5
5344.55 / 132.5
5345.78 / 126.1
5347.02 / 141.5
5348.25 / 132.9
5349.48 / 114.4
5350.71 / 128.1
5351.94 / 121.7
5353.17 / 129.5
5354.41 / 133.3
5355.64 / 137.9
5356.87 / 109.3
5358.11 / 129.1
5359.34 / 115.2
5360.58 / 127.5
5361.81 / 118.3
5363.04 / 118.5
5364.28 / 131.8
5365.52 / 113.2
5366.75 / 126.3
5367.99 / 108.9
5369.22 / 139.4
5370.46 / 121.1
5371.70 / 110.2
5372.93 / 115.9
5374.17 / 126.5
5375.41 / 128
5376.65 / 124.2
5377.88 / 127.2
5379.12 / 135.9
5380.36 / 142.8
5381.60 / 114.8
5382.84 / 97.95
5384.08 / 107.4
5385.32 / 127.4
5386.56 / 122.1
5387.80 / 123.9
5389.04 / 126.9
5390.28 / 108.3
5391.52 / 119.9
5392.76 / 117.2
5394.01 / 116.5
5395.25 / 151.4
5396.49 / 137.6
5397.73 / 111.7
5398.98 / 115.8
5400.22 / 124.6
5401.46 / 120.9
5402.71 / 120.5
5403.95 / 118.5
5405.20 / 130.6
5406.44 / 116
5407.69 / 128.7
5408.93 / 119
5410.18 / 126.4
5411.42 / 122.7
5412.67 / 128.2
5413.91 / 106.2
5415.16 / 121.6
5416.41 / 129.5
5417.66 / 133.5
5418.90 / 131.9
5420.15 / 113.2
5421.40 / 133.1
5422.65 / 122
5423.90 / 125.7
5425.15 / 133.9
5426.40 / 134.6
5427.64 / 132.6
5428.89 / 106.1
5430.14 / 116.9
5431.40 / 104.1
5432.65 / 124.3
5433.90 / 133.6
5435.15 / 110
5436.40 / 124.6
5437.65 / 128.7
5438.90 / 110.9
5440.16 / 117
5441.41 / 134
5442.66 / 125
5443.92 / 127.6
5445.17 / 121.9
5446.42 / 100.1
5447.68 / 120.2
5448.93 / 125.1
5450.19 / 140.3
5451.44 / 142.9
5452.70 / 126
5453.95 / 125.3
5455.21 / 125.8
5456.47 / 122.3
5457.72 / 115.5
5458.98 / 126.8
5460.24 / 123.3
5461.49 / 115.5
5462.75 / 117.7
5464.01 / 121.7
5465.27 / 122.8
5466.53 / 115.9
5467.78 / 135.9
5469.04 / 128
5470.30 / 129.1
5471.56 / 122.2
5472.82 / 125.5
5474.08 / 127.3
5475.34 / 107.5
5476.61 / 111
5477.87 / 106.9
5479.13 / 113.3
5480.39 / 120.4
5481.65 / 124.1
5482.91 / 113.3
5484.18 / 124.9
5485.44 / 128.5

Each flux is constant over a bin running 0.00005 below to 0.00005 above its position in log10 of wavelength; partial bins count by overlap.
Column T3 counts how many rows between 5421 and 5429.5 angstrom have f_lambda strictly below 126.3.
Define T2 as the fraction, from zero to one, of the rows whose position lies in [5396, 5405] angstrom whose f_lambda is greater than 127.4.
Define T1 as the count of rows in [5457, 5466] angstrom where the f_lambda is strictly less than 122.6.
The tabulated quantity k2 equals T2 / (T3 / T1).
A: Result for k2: 0.19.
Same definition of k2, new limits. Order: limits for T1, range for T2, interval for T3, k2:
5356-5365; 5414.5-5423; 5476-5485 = 0.33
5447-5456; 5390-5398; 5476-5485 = 0.04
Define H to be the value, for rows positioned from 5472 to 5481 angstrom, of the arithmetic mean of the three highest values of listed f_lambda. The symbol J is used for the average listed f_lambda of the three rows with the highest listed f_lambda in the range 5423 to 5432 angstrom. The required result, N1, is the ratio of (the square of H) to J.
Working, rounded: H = 124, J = 134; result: 116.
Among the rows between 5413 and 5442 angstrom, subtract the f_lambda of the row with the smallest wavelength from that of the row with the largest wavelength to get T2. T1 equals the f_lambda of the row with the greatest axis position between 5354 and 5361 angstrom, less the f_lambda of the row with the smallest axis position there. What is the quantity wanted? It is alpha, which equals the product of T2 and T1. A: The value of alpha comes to -161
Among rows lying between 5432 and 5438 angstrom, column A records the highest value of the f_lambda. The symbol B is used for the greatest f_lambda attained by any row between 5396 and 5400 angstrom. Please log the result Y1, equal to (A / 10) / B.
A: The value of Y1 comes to 0.097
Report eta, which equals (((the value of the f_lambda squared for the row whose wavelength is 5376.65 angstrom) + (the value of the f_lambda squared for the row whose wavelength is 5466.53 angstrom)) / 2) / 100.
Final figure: 144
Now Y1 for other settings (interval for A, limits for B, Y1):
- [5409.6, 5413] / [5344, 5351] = 0.091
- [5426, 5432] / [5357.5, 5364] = 0.104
